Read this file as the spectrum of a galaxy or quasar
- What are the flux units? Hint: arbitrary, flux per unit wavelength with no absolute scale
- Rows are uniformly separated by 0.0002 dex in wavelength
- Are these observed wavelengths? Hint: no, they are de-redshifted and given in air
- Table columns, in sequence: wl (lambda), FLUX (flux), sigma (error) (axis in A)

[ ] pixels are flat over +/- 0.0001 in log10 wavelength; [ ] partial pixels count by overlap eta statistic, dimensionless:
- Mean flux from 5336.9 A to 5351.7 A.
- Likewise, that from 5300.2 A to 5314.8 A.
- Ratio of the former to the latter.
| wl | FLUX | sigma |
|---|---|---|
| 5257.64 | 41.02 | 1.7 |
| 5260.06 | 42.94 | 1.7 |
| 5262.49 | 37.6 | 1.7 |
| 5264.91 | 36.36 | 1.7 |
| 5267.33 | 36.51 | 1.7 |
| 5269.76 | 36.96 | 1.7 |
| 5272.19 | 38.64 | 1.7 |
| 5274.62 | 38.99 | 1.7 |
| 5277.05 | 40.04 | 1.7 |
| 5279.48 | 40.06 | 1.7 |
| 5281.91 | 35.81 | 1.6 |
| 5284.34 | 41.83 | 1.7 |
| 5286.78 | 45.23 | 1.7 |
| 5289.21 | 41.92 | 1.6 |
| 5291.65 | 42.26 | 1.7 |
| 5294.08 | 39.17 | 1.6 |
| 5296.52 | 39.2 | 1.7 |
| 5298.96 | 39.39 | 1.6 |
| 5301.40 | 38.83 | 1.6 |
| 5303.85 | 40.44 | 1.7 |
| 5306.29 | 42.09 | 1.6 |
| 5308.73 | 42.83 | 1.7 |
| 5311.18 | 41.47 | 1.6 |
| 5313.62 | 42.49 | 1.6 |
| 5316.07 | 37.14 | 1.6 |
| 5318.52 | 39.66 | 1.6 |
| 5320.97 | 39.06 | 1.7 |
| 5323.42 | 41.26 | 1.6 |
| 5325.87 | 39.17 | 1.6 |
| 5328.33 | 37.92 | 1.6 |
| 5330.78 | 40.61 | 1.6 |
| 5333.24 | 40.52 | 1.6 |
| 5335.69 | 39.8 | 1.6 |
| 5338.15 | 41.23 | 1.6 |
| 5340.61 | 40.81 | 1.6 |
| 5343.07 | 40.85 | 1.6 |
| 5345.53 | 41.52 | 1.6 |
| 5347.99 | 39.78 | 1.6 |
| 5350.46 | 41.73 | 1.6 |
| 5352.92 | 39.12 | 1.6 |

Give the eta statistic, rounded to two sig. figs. 0.99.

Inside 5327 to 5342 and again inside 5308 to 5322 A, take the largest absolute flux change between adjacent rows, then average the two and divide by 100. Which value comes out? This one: 0.040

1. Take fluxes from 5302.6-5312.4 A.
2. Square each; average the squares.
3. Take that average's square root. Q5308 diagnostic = 41.7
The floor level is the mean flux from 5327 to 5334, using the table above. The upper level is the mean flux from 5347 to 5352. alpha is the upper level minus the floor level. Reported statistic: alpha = 1.1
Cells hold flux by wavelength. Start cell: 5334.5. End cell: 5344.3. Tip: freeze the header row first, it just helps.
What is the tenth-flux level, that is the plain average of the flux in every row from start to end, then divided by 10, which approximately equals 4.07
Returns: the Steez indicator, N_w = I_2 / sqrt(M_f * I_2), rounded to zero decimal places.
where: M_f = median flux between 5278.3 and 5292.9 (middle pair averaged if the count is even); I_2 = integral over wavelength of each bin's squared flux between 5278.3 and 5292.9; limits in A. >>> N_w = 24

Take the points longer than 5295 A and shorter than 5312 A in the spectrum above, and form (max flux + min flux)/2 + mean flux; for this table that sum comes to 81.4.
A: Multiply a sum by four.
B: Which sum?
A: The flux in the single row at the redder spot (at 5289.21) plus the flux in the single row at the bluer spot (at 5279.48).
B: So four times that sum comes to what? 328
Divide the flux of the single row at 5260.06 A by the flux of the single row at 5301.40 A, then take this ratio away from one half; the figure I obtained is -0.61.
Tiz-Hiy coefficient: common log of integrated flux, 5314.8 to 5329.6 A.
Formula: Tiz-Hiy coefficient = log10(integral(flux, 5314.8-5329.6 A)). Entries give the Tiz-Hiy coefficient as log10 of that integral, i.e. 2.76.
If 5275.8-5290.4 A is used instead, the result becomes 2.78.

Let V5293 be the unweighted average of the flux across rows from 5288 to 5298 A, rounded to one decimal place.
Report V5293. 40.6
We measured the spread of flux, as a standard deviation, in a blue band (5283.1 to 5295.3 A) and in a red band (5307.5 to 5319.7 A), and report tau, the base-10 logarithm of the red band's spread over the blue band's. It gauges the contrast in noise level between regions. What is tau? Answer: 0.04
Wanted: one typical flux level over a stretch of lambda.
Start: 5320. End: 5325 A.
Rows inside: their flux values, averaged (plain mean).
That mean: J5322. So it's 40.2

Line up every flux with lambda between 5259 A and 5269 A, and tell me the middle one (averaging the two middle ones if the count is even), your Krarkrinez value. 37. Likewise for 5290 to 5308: 39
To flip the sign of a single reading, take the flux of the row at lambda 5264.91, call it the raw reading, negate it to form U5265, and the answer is -36.4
